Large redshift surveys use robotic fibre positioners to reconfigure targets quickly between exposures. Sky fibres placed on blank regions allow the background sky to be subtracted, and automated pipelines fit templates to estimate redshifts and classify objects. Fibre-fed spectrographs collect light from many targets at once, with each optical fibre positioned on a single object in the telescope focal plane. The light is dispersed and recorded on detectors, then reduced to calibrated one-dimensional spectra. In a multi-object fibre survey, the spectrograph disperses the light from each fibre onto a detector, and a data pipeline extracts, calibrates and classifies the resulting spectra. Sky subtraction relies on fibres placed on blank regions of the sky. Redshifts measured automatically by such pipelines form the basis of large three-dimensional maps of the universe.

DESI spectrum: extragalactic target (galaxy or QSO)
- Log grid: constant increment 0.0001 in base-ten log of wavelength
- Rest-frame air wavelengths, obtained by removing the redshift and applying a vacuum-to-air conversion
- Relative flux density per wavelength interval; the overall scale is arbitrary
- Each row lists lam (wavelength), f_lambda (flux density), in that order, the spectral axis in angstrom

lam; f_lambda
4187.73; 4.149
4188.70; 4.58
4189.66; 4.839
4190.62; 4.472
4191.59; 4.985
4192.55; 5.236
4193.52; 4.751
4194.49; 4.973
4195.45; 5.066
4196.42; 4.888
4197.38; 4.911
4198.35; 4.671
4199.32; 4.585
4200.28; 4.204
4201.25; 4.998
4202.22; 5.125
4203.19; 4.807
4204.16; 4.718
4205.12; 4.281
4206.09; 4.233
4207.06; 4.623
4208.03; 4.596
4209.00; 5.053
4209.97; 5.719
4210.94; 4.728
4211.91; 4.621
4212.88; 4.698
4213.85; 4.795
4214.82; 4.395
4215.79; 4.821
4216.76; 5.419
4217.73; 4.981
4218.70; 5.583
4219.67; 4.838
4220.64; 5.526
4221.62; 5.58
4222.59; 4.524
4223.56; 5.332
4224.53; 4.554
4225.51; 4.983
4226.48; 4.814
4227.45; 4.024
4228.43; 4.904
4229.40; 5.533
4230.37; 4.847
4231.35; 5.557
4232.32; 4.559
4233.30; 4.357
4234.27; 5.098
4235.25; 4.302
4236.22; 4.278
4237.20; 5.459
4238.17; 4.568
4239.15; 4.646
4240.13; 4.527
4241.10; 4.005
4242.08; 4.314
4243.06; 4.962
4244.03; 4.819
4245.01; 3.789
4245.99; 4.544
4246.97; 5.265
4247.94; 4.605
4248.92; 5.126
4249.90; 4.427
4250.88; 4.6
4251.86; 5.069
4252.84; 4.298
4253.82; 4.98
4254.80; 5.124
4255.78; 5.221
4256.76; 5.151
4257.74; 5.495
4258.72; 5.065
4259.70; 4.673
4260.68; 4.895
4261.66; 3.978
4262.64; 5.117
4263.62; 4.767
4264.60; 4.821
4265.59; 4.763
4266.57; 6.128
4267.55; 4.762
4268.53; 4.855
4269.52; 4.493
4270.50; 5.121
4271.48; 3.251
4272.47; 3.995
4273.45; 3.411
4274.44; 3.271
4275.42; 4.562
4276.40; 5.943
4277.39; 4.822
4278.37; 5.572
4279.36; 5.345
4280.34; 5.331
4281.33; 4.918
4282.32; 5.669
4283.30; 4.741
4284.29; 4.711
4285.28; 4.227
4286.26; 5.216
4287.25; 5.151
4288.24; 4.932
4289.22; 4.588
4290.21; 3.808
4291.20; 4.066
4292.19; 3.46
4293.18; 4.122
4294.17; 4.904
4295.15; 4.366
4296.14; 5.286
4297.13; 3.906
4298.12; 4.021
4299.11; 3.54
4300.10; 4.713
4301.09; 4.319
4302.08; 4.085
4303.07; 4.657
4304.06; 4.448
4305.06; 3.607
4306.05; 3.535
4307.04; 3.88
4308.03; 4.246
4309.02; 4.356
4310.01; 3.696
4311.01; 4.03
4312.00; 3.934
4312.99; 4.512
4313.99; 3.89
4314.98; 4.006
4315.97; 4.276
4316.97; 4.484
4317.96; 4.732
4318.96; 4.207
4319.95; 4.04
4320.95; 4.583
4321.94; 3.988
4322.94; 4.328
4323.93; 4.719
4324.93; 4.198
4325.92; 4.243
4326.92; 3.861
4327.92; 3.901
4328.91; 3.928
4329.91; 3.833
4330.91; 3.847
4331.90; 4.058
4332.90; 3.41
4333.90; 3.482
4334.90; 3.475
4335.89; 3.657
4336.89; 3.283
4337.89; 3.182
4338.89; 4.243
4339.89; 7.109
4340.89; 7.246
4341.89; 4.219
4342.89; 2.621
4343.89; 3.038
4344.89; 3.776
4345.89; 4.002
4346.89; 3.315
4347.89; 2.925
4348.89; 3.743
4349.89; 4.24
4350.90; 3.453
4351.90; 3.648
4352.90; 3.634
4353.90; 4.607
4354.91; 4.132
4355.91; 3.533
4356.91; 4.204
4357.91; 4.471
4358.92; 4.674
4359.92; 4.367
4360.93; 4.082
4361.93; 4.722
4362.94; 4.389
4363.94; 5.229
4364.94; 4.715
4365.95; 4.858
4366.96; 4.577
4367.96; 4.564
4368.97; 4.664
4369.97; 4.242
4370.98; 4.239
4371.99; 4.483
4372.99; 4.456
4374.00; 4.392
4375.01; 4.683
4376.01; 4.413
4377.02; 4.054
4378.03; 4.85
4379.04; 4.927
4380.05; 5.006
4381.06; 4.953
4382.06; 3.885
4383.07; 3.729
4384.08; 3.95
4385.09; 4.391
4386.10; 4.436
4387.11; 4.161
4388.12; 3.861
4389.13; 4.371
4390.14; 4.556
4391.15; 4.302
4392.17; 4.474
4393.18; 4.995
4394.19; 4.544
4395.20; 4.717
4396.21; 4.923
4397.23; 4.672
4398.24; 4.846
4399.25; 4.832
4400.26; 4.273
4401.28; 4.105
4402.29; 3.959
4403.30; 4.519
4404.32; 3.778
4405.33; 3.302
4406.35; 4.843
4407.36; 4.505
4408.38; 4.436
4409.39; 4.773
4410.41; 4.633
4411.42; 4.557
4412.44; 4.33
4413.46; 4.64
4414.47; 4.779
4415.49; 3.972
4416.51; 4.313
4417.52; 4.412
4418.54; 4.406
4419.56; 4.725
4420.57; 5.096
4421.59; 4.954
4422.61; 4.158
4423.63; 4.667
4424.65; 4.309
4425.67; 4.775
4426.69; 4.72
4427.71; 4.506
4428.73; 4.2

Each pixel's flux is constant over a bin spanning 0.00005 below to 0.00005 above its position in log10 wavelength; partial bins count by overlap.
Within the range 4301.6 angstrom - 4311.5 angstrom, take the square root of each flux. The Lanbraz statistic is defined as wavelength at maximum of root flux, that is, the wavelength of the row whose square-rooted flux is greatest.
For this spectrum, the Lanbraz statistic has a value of 4303.07 angstrom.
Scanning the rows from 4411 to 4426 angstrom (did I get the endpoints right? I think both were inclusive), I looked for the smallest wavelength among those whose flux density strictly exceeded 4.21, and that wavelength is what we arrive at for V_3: 4411.42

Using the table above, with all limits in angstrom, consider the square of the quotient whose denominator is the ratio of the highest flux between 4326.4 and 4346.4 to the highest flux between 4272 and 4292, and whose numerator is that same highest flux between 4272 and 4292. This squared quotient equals 24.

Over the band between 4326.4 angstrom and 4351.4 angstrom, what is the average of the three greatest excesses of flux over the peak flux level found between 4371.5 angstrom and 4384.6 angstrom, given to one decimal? 1.2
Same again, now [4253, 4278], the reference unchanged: 0.8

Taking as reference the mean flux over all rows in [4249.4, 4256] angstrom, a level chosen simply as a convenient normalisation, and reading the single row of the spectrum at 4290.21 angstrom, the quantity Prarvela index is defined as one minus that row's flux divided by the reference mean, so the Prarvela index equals 0.2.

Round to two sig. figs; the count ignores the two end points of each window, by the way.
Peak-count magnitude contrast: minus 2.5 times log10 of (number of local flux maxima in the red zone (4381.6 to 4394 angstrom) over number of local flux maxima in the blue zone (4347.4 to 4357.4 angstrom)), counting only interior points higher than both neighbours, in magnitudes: 0.44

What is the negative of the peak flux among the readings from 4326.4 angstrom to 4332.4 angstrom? -4.1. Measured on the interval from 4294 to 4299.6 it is -5.3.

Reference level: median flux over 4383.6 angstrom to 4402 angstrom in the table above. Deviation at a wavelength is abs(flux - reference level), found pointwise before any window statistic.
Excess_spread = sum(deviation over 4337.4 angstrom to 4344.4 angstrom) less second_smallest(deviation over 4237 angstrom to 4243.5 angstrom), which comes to 10.3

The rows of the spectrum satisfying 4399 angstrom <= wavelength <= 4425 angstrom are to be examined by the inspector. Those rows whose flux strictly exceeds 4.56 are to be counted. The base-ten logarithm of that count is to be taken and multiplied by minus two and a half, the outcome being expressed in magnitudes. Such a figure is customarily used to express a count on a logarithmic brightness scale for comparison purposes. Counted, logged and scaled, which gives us -2.5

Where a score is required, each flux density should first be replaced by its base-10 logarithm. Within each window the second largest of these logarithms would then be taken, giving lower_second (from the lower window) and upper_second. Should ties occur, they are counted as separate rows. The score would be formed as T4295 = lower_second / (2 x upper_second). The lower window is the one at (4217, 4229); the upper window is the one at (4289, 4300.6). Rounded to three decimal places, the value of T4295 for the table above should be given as 0.541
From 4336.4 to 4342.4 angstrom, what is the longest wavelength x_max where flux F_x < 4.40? 4341.89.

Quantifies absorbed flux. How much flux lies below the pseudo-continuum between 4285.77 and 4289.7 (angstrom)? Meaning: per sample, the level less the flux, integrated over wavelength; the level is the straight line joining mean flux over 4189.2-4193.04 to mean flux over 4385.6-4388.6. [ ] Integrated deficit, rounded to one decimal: -1.8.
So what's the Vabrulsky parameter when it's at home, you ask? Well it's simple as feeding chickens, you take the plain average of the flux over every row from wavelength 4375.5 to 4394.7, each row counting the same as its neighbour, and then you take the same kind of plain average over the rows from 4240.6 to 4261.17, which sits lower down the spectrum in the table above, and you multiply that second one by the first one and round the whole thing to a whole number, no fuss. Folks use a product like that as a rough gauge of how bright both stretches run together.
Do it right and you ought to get 21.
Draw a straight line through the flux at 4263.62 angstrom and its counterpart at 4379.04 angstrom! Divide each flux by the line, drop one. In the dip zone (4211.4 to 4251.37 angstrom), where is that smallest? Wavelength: 4245.01 angstrom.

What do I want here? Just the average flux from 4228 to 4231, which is 5.1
